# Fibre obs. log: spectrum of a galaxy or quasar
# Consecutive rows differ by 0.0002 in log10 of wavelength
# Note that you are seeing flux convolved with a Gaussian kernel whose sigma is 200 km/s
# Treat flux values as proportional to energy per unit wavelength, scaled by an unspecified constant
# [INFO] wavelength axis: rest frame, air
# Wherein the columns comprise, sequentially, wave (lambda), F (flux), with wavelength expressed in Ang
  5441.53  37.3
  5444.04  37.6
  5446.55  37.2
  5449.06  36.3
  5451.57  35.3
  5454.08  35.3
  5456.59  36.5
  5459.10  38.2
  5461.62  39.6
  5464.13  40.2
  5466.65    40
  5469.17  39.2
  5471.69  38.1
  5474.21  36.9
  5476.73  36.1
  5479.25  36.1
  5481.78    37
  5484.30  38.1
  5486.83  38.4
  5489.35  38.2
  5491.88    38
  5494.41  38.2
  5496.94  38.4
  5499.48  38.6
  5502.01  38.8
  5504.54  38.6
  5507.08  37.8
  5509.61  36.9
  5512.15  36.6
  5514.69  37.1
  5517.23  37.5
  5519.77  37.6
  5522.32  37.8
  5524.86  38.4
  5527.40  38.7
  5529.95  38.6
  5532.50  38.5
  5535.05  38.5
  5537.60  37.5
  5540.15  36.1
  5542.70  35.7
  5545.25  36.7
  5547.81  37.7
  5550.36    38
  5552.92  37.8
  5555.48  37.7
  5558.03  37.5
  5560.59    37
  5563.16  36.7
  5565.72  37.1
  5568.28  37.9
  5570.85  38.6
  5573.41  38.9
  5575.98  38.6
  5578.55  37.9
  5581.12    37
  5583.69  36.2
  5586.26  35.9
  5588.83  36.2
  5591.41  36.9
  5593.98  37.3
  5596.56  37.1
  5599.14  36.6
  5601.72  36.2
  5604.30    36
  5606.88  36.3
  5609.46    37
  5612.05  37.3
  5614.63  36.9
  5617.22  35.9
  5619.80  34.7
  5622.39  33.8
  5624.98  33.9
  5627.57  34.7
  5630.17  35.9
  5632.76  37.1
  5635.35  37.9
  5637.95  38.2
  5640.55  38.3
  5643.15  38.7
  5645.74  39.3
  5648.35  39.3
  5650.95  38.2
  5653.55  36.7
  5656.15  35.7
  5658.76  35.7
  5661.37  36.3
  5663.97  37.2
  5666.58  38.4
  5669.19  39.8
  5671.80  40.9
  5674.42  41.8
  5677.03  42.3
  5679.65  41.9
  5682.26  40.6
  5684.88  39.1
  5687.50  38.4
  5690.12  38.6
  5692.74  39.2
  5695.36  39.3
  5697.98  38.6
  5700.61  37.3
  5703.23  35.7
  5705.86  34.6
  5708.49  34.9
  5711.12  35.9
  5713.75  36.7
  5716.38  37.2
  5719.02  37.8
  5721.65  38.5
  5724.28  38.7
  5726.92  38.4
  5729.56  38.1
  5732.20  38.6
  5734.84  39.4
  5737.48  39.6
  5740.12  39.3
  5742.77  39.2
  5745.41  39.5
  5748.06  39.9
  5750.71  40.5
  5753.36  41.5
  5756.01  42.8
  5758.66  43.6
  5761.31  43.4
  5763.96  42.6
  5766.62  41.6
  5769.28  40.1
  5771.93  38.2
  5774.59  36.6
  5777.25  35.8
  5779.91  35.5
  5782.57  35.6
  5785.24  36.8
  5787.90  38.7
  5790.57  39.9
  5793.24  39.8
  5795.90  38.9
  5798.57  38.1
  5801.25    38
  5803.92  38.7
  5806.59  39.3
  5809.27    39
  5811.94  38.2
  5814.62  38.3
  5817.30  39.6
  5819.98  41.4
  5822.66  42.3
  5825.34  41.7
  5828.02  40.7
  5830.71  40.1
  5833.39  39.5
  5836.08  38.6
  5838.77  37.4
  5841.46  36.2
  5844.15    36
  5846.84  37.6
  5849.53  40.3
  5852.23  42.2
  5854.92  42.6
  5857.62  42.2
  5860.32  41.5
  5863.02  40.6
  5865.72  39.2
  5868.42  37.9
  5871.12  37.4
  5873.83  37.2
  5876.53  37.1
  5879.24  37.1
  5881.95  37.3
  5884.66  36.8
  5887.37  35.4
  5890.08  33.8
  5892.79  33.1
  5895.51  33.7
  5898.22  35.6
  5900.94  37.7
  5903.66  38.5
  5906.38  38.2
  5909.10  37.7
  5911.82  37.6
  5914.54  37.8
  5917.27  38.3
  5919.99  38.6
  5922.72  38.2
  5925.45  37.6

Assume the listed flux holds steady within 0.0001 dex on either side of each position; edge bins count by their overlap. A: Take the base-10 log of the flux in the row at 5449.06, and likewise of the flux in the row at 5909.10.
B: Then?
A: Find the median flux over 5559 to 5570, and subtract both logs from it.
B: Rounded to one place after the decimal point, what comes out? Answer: 33.9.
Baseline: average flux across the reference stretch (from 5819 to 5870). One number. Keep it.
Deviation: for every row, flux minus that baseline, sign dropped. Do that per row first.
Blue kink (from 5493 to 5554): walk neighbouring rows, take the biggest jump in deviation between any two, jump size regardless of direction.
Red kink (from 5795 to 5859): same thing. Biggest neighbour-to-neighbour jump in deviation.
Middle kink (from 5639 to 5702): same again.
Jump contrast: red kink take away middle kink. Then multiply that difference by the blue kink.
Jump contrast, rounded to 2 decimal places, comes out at 0.56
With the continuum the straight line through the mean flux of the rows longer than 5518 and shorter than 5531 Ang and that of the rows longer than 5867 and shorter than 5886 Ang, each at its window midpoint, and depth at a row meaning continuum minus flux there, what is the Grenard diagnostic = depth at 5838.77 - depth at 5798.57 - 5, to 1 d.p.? -4.4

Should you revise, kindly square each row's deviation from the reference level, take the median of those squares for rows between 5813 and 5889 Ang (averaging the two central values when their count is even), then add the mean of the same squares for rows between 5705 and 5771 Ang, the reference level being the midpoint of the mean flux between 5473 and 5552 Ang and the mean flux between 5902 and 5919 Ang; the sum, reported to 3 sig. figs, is 10.7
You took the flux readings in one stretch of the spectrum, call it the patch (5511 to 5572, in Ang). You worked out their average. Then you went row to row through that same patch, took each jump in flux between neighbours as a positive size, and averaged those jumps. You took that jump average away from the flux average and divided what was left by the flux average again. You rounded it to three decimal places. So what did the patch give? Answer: 0.988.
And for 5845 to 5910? 0.976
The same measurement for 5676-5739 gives 0.982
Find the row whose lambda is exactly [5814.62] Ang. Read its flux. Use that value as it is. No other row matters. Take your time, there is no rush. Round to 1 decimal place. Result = 38.3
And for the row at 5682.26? 40.6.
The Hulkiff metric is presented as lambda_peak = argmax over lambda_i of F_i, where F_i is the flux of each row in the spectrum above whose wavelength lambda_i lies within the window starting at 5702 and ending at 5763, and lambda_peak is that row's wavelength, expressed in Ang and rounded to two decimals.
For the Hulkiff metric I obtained 5758.66 Ang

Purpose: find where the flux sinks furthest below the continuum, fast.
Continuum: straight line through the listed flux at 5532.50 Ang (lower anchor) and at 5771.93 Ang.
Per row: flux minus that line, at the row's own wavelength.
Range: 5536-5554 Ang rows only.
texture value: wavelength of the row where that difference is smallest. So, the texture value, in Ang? 5542.70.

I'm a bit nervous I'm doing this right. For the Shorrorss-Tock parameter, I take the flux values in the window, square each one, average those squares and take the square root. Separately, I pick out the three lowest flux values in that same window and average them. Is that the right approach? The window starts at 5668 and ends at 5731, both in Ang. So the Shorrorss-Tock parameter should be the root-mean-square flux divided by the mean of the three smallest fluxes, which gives 1.10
